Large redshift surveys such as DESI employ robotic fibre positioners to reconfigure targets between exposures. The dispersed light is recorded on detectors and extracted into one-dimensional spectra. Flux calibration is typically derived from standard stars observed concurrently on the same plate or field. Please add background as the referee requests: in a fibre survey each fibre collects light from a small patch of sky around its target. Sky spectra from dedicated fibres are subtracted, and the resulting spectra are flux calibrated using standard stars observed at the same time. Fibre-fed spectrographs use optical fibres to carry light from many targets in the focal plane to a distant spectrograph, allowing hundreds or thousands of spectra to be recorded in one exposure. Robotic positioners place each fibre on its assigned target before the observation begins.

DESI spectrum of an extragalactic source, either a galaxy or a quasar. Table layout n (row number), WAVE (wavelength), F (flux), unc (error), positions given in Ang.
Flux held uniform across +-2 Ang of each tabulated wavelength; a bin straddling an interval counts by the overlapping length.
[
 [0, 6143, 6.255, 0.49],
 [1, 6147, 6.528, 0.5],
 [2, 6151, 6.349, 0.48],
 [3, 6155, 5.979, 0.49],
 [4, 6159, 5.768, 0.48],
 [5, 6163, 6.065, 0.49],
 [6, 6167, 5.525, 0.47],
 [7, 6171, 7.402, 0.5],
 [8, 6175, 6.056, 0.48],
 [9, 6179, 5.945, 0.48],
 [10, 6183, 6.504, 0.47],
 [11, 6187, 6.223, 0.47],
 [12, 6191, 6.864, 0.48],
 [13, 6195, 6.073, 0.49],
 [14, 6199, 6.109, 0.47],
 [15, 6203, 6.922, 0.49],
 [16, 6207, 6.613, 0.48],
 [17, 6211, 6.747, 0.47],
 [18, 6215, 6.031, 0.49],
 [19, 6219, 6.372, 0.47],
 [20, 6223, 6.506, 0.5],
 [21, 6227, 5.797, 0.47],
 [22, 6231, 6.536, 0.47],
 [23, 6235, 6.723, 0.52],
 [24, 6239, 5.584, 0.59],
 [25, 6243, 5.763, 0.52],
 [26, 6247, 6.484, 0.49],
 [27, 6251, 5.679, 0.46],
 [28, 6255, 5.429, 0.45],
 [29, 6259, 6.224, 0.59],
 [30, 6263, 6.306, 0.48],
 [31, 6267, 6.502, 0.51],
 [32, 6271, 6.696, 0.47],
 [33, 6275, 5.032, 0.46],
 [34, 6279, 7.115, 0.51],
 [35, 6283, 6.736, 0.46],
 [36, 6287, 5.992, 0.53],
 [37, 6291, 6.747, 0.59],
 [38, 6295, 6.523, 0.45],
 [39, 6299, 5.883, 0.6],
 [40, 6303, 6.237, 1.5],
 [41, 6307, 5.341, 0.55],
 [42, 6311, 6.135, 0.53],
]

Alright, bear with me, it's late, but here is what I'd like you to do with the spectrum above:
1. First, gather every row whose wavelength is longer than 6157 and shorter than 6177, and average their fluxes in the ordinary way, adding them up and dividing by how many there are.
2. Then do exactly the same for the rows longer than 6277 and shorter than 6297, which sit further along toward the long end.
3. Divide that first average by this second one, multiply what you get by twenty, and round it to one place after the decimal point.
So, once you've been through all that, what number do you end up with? 18.6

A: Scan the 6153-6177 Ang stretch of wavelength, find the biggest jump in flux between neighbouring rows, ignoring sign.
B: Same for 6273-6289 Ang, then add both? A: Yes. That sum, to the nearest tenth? 4.0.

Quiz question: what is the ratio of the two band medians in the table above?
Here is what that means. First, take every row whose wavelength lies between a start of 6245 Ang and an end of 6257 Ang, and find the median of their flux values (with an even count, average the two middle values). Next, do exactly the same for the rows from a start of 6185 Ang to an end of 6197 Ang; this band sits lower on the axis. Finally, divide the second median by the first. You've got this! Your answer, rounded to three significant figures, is 1.10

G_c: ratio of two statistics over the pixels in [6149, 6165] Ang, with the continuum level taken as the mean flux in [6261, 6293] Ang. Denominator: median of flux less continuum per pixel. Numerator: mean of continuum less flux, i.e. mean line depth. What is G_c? -1.0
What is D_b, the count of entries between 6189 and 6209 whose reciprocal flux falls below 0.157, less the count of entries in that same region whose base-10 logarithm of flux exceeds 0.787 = 0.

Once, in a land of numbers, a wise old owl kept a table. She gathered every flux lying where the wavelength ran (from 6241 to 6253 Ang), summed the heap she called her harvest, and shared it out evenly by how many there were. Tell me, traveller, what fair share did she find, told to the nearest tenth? 6.0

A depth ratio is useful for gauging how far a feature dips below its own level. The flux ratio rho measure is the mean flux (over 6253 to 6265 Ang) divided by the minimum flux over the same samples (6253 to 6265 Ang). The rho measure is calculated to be 1.10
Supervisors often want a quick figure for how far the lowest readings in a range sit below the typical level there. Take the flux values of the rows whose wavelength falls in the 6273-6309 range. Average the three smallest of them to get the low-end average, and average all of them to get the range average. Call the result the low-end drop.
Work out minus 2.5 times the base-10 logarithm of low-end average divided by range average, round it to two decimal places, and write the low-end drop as 0.14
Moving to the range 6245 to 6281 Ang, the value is 0.15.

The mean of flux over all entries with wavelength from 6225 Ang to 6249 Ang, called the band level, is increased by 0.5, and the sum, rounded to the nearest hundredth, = 6.65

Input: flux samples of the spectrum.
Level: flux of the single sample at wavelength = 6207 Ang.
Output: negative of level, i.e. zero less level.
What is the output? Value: -6.6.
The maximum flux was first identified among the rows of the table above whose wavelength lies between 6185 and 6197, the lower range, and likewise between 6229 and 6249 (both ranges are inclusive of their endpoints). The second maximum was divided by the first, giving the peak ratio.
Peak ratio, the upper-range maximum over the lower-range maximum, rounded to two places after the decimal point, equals 0.98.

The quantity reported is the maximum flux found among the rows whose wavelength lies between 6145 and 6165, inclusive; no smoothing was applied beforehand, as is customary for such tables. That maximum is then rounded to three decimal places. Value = 6.528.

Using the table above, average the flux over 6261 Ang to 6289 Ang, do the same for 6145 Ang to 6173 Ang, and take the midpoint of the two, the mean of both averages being 6.29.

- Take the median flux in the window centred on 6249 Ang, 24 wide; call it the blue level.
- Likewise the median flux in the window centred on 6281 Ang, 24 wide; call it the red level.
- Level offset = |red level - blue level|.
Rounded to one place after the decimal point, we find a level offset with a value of 1.0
